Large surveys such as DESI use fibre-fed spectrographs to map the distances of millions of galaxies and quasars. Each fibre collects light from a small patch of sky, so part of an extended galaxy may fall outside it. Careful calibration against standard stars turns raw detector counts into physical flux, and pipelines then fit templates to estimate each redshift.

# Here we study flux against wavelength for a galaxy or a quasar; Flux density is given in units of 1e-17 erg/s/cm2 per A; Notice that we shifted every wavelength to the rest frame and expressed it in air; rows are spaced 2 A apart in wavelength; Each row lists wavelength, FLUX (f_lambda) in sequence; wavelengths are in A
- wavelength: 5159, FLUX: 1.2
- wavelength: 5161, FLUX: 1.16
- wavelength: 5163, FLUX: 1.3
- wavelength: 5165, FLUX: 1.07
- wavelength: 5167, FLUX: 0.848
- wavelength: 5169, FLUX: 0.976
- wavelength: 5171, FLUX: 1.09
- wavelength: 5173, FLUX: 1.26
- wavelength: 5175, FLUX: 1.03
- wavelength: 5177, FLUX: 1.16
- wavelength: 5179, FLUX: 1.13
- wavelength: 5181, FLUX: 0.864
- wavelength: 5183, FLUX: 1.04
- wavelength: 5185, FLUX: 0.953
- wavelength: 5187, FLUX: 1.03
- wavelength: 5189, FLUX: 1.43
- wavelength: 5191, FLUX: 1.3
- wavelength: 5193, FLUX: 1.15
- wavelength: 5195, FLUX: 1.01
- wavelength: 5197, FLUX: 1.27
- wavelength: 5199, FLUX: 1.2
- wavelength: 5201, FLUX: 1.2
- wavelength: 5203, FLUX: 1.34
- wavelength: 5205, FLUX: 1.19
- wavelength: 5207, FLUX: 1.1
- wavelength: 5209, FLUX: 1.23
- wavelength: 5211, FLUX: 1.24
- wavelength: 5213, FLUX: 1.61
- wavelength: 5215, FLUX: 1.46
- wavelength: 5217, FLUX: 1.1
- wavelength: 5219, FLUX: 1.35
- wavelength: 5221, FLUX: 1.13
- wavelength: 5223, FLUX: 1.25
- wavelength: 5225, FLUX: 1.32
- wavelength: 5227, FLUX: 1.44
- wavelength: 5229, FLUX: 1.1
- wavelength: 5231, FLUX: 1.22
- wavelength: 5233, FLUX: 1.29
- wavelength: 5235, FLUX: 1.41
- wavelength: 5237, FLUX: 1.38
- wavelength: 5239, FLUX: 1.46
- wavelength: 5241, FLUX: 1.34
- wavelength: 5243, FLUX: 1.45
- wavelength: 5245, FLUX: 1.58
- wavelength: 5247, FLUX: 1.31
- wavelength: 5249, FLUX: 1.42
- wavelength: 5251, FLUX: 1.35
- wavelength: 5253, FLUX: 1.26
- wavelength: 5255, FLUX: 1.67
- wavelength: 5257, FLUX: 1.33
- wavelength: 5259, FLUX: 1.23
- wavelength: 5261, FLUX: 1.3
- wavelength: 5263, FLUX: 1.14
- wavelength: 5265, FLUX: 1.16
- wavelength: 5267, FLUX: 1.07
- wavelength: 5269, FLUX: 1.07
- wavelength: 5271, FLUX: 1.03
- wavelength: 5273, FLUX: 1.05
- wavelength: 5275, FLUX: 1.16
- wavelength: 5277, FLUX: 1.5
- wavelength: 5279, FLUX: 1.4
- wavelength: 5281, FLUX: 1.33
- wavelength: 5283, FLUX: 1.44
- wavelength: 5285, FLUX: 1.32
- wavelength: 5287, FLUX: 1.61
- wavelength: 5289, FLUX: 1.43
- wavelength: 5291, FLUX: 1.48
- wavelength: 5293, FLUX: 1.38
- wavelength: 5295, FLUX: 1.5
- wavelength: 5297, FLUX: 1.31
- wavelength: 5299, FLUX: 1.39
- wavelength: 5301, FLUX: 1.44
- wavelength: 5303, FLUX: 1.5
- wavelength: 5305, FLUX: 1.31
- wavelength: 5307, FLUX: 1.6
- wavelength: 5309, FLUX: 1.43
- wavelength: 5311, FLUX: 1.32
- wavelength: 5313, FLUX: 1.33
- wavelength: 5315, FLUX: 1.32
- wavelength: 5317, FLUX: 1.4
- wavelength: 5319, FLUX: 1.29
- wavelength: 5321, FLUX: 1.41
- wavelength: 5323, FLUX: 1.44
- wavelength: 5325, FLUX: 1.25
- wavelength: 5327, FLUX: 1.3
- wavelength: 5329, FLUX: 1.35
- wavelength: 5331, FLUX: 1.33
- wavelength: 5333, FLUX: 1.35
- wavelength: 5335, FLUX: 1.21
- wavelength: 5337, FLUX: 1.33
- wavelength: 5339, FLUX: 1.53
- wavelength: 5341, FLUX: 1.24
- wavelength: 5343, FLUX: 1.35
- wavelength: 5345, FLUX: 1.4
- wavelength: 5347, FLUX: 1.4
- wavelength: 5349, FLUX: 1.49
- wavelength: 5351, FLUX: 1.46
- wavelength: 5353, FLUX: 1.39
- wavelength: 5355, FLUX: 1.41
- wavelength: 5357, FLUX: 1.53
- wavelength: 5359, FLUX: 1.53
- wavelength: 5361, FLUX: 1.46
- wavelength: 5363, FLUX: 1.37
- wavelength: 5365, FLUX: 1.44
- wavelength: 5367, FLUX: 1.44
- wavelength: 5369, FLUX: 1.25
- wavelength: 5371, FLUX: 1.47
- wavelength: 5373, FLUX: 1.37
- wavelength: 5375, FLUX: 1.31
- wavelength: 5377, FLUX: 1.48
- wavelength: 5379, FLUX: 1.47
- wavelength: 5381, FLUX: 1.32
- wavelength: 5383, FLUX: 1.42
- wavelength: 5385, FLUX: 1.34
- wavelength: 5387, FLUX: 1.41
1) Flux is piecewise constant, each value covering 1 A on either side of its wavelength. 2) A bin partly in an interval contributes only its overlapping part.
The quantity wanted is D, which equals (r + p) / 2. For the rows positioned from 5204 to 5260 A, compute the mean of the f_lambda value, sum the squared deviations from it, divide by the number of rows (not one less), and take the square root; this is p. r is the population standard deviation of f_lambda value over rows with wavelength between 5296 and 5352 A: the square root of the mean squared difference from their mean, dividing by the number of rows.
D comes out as 0.118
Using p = 0.15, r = 0.089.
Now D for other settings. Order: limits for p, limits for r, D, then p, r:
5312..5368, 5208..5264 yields 0.114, 0.08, 0.143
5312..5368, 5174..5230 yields 0.125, 0.08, 0.165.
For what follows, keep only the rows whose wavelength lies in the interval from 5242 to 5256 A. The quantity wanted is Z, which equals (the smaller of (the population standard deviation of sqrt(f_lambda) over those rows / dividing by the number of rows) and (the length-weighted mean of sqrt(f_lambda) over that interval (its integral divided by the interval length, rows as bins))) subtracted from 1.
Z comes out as 0.944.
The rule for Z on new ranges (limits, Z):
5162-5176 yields 0.930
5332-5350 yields 0.958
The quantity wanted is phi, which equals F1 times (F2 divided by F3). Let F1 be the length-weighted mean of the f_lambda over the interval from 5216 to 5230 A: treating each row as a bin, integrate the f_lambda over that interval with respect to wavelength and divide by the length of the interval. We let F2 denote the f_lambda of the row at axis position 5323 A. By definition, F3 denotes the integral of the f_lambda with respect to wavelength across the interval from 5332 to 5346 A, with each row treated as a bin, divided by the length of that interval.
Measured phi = 1.3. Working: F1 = 1.24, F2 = 1.44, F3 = 1.344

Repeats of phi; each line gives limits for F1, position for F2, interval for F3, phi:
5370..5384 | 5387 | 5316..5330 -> 1.5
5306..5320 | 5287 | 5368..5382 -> 1.6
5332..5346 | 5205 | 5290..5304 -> 1.1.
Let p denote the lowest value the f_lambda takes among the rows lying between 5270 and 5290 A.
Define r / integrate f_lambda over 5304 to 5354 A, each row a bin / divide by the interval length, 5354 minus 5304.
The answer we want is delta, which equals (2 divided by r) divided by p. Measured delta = 1.42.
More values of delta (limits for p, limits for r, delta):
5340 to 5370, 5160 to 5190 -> 1.48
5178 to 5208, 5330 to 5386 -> 1.66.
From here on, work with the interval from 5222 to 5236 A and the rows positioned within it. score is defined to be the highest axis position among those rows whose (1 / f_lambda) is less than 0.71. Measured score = 5235 A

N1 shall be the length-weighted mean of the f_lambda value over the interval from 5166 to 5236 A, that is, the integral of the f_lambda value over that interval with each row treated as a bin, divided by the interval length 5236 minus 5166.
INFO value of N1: 1.19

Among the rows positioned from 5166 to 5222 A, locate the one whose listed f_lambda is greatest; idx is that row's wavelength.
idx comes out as 5213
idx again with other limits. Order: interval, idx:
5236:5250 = 5245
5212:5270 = 5255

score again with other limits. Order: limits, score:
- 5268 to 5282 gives 5277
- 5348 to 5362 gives 5361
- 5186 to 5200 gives 5189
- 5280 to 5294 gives 5291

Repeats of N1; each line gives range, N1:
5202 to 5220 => 1.29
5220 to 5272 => 1.30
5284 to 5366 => 1.40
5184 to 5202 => 1.17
